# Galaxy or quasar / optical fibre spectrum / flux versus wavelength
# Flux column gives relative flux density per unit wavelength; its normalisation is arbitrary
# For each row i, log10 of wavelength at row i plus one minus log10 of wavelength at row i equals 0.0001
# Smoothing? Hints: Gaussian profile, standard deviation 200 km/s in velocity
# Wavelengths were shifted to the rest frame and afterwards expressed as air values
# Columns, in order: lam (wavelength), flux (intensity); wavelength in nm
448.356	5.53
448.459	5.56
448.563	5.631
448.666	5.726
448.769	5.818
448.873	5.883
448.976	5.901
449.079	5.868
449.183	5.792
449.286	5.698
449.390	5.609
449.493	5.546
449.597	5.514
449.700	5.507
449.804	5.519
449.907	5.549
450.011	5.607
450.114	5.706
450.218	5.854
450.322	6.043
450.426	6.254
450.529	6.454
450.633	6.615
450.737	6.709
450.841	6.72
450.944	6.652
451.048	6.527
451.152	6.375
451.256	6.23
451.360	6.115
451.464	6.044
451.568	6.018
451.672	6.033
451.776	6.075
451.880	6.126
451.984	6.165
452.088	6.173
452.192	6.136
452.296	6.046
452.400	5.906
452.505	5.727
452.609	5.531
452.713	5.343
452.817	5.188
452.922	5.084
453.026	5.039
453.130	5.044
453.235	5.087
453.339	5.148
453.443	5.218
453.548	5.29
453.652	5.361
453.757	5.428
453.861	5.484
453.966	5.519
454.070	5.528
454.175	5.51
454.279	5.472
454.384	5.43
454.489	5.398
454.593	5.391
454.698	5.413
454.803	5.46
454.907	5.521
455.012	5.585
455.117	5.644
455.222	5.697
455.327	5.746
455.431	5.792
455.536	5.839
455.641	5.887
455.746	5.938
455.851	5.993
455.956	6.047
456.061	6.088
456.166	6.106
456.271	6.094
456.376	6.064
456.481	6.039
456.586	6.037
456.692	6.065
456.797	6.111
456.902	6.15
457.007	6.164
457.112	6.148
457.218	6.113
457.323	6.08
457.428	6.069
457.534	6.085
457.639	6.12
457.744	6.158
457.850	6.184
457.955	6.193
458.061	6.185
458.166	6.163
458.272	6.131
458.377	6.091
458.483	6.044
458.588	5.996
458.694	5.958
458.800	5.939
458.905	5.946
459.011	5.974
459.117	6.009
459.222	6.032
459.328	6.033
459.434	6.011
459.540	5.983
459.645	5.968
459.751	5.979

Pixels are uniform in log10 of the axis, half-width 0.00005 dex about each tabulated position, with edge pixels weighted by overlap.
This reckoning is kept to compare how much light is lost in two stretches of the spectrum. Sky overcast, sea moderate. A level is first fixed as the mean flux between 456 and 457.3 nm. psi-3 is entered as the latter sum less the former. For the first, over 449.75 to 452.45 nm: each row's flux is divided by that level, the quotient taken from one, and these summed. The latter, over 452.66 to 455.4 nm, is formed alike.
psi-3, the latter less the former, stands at 3.2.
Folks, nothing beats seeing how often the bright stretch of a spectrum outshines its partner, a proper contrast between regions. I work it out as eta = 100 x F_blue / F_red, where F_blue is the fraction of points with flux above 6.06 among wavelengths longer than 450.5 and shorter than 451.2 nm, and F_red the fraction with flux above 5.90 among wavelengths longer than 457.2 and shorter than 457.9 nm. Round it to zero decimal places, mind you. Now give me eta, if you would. 100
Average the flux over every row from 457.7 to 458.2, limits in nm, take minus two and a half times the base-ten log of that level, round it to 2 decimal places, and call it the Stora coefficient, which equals -1.98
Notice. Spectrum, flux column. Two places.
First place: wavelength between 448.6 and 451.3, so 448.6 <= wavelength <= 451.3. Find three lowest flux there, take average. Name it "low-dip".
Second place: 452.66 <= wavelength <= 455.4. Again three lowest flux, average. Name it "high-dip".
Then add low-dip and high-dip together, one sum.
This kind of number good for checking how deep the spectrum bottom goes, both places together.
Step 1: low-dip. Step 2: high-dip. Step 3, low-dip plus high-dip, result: 10.6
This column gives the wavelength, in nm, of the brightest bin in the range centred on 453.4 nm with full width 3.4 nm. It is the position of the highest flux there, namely 452.088 nm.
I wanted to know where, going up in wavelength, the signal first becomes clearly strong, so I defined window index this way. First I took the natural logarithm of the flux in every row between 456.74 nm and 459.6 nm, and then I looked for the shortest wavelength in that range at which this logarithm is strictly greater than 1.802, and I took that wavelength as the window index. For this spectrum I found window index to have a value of 456.797 nm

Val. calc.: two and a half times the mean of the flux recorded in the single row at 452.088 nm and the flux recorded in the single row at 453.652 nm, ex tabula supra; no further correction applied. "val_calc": 14.4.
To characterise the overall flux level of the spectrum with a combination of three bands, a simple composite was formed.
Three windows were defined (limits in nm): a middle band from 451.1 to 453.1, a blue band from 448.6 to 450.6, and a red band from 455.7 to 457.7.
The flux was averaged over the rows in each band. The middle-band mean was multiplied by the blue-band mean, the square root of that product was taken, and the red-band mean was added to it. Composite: 11.9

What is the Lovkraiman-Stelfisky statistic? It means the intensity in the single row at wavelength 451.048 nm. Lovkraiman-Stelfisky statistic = 6.527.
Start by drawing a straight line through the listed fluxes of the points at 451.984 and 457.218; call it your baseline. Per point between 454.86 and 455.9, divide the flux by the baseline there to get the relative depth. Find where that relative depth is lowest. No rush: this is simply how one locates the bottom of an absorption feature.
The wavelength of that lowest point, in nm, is 454.907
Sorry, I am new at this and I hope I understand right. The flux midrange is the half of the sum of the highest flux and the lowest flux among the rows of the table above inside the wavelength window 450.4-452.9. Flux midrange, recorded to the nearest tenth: 6.0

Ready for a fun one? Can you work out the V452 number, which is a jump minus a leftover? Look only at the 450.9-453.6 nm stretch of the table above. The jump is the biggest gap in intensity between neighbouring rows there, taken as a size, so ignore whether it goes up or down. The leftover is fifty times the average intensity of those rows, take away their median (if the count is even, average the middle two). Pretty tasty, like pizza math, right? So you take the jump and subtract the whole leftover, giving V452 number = -283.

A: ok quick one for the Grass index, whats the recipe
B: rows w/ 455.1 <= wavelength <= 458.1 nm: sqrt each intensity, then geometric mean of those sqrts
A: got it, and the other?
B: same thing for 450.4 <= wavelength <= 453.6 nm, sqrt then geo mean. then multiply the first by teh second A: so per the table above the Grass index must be 6.0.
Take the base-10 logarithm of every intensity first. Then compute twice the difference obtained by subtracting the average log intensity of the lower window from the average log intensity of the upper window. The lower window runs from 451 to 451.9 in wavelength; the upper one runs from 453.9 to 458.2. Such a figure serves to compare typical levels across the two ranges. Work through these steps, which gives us -0.04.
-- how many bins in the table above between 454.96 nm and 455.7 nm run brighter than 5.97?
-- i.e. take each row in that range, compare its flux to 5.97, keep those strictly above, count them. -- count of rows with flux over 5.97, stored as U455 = 0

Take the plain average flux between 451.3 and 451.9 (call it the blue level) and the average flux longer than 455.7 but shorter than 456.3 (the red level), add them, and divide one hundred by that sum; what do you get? 8.26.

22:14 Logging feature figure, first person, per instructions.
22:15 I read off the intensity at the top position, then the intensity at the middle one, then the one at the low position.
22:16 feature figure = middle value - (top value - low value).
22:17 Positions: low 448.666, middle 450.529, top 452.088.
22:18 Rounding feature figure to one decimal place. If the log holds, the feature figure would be 6.0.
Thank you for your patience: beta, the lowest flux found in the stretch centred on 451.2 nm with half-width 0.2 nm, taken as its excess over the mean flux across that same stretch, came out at -0.20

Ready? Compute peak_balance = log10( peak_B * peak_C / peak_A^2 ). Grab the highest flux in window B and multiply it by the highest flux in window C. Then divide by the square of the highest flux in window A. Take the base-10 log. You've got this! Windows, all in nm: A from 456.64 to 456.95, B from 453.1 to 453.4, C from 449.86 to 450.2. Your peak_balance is -0.11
